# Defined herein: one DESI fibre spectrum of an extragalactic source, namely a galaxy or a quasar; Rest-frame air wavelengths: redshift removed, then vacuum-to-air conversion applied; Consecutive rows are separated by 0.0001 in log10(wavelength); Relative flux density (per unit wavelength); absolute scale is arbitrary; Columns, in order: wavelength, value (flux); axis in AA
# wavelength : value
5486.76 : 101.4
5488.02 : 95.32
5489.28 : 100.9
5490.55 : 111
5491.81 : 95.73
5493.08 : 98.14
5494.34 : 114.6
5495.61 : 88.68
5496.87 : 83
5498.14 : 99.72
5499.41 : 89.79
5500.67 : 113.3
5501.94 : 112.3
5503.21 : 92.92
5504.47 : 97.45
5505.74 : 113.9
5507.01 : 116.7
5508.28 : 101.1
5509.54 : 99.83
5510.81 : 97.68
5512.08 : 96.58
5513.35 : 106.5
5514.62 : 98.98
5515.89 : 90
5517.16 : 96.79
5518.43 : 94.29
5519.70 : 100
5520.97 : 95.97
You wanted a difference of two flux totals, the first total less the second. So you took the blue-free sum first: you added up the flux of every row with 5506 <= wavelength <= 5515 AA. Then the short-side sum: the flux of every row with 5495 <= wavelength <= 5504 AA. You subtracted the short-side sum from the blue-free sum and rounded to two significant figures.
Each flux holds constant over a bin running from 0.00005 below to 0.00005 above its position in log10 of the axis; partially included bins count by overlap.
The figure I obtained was 38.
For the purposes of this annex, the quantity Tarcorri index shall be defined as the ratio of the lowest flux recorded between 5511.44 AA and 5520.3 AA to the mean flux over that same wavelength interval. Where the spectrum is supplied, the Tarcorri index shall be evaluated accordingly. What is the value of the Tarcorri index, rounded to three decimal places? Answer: 0.922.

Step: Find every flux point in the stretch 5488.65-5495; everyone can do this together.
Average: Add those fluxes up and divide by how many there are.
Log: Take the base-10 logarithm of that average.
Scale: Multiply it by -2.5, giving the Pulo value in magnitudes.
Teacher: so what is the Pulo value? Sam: -5.04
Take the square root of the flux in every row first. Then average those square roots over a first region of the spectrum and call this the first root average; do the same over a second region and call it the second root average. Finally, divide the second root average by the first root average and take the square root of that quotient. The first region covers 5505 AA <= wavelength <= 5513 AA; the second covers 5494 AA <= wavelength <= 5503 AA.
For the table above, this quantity 0.99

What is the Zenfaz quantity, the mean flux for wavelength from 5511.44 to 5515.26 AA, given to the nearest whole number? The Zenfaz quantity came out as 101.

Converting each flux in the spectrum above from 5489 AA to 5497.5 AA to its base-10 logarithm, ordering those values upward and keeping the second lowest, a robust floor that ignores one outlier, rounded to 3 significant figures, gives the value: 1.95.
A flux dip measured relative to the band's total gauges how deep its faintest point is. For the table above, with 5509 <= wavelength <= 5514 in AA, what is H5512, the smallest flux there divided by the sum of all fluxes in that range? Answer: 0.24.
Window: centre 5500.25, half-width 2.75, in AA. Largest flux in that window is 113.3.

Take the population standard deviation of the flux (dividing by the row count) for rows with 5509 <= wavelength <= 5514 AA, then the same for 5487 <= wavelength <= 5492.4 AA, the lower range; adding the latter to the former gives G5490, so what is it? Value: 10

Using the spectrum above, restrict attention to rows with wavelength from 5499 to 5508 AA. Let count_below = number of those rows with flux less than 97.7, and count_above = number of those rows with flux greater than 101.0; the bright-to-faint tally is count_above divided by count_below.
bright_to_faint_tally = 1.3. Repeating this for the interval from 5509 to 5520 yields 0.2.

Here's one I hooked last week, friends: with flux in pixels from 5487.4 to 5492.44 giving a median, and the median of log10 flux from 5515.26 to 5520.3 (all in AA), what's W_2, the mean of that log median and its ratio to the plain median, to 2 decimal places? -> 1.00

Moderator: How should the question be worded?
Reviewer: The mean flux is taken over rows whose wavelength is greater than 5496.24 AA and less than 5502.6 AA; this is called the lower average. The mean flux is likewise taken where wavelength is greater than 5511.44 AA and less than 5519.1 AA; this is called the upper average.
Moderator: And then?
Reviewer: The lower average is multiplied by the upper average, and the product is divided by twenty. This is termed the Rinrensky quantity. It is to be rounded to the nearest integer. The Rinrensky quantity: 484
